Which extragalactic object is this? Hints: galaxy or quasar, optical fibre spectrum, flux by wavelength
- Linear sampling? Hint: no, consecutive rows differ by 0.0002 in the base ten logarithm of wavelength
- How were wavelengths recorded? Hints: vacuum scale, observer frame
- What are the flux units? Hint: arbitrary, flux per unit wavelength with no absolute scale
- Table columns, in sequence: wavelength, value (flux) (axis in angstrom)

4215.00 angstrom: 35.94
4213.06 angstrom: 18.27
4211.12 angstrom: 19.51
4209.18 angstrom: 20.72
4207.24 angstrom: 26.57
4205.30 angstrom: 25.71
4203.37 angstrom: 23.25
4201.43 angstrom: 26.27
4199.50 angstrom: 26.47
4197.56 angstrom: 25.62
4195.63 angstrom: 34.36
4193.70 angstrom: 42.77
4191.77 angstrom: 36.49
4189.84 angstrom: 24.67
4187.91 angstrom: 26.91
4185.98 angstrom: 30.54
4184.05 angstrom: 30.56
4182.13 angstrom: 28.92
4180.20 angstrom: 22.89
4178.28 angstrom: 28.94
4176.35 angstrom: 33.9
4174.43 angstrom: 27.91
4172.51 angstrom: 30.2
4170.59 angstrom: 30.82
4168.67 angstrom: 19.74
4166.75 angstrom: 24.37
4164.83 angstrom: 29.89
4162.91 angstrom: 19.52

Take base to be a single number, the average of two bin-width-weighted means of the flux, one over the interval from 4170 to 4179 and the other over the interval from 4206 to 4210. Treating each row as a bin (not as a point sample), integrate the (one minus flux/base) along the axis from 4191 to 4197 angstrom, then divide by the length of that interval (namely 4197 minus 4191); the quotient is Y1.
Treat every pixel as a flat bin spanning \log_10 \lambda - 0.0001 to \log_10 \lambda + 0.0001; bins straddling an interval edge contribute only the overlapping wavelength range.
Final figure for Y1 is -0.368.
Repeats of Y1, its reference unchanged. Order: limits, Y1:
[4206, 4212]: 0.172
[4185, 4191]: -0.021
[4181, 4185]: -0.086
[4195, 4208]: 0.015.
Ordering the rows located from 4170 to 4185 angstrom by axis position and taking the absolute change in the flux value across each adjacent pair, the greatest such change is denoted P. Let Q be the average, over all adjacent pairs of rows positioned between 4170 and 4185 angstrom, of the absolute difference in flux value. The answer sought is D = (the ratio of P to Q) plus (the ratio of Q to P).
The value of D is 2.19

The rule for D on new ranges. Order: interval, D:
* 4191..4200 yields 2.13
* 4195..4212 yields 3.35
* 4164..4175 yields 2.73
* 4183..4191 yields 2.39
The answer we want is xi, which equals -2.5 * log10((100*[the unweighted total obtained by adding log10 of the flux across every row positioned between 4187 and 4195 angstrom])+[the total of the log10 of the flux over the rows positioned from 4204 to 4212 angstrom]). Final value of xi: -6.96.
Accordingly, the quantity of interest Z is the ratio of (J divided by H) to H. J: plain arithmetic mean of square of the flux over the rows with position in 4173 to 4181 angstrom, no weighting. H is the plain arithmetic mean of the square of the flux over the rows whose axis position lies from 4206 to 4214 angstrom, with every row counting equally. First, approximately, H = 462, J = 822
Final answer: 0.0038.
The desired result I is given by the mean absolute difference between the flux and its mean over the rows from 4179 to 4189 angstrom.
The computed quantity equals 2.5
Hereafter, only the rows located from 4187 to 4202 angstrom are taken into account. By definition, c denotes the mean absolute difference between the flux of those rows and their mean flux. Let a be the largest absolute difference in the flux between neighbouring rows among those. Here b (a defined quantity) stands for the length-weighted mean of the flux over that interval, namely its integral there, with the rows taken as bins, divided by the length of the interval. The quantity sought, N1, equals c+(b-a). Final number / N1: 24.3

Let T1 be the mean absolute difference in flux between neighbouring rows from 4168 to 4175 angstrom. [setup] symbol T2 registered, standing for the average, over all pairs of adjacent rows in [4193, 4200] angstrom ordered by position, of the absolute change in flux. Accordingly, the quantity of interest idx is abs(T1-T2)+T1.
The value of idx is 6.0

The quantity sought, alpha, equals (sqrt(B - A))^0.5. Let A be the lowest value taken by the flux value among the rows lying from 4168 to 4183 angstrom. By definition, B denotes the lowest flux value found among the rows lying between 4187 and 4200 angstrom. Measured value 1.49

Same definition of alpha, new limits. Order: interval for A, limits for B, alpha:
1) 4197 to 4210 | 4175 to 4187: 1.21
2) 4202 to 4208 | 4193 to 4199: 1.24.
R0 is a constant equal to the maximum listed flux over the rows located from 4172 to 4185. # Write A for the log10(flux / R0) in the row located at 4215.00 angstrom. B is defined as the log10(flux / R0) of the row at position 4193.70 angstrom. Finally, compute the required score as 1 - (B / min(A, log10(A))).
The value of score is 1.06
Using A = 0.03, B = 0.10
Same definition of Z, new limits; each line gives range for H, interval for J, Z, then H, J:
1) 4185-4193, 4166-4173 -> 0.0009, 899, 711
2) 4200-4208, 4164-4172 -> 0.0017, 649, 707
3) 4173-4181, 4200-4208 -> 0.0010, 822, 649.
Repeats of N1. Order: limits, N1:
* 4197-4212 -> 20.7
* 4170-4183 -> 25.2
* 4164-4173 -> 19.7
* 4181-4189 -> 26.7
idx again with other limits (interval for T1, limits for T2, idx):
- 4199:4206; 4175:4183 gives 5.7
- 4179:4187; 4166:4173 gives 5.4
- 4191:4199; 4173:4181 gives 10.0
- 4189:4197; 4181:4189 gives 15.9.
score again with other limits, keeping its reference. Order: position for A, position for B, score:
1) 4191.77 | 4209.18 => 0.86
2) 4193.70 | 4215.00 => 1.03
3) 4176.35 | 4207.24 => 1.00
